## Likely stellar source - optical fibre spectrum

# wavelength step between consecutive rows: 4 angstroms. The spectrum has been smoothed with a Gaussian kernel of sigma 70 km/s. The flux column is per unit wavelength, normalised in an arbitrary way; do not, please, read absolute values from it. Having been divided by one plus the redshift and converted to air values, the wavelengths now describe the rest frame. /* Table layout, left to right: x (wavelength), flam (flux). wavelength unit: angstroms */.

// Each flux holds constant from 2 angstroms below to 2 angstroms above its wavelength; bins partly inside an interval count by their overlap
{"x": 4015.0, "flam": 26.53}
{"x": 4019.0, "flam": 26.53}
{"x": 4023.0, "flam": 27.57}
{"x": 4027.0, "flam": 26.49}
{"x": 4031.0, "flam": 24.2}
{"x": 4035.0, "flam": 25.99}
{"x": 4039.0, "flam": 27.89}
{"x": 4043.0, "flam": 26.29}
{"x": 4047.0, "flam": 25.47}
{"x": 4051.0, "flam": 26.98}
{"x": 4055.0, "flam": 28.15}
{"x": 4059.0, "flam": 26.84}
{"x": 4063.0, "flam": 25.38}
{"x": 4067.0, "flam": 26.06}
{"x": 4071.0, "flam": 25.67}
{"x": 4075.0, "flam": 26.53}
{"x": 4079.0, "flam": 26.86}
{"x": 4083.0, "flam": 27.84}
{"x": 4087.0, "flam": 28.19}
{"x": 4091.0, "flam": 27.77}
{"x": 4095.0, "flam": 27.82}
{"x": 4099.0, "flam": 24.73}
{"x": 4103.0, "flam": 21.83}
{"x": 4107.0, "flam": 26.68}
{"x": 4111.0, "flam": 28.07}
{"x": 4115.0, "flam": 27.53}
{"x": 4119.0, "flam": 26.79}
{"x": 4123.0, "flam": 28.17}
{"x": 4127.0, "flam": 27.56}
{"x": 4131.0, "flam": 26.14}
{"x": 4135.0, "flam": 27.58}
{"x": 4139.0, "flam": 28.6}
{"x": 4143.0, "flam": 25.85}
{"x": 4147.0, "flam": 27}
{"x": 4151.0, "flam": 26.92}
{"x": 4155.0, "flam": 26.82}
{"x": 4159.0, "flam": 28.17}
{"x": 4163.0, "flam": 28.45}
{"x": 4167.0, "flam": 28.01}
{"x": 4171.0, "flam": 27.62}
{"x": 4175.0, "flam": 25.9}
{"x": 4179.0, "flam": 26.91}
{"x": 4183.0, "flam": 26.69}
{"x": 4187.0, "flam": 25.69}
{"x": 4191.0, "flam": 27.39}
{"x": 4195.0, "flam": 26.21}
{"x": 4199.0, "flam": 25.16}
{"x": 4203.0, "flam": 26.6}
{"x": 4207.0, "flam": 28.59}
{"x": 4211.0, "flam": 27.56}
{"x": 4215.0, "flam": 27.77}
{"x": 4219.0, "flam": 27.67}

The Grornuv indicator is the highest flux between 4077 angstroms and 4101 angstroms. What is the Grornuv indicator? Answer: 28.19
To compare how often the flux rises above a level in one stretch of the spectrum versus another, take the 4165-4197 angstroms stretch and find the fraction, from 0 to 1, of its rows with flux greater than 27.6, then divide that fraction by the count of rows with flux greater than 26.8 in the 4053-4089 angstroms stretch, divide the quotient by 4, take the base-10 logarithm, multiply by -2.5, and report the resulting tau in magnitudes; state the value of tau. 4.8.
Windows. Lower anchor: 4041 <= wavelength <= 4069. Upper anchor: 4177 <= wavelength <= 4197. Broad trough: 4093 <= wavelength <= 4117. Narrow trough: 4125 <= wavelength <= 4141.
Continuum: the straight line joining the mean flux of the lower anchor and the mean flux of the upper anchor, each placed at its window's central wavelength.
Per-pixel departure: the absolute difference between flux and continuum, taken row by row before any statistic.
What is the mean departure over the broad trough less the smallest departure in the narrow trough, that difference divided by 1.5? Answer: 0.9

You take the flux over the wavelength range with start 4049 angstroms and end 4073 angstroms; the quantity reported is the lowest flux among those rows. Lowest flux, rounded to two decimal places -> 25.38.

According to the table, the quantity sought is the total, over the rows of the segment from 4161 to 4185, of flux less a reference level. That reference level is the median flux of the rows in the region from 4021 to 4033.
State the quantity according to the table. 4.6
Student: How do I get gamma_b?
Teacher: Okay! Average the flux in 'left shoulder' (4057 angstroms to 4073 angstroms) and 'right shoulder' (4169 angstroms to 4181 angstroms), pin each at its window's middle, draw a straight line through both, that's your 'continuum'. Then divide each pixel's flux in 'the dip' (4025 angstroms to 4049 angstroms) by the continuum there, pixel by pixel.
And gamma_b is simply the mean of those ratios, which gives 1.01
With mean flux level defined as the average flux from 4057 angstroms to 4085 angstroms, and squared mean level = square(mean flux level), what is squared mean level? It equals 700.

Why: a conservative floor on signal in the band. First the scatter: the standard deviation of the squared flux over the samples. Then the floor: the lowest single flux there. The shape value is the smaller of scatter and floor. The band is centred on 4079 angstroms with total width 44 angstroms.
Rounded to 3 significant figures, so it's 24.7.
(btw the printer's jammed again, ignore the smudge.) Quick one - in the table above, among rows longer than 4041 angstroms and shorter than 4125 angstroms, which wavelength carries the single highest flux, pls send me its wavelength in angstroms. 4087.0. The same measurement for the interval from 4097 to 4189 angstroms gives 4139.0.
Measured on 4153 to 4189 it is 4163.0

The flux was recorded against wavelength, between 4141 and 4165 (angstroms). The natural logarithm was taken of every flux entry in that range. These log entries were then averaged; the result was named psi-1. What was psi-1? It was 3.30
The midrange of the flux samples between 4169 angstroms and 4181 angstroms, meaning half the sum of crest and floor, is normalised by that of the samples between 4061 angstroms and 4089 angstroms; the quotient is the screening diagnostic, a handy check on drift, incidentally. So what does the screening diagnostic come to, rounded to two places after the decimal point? 1.00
